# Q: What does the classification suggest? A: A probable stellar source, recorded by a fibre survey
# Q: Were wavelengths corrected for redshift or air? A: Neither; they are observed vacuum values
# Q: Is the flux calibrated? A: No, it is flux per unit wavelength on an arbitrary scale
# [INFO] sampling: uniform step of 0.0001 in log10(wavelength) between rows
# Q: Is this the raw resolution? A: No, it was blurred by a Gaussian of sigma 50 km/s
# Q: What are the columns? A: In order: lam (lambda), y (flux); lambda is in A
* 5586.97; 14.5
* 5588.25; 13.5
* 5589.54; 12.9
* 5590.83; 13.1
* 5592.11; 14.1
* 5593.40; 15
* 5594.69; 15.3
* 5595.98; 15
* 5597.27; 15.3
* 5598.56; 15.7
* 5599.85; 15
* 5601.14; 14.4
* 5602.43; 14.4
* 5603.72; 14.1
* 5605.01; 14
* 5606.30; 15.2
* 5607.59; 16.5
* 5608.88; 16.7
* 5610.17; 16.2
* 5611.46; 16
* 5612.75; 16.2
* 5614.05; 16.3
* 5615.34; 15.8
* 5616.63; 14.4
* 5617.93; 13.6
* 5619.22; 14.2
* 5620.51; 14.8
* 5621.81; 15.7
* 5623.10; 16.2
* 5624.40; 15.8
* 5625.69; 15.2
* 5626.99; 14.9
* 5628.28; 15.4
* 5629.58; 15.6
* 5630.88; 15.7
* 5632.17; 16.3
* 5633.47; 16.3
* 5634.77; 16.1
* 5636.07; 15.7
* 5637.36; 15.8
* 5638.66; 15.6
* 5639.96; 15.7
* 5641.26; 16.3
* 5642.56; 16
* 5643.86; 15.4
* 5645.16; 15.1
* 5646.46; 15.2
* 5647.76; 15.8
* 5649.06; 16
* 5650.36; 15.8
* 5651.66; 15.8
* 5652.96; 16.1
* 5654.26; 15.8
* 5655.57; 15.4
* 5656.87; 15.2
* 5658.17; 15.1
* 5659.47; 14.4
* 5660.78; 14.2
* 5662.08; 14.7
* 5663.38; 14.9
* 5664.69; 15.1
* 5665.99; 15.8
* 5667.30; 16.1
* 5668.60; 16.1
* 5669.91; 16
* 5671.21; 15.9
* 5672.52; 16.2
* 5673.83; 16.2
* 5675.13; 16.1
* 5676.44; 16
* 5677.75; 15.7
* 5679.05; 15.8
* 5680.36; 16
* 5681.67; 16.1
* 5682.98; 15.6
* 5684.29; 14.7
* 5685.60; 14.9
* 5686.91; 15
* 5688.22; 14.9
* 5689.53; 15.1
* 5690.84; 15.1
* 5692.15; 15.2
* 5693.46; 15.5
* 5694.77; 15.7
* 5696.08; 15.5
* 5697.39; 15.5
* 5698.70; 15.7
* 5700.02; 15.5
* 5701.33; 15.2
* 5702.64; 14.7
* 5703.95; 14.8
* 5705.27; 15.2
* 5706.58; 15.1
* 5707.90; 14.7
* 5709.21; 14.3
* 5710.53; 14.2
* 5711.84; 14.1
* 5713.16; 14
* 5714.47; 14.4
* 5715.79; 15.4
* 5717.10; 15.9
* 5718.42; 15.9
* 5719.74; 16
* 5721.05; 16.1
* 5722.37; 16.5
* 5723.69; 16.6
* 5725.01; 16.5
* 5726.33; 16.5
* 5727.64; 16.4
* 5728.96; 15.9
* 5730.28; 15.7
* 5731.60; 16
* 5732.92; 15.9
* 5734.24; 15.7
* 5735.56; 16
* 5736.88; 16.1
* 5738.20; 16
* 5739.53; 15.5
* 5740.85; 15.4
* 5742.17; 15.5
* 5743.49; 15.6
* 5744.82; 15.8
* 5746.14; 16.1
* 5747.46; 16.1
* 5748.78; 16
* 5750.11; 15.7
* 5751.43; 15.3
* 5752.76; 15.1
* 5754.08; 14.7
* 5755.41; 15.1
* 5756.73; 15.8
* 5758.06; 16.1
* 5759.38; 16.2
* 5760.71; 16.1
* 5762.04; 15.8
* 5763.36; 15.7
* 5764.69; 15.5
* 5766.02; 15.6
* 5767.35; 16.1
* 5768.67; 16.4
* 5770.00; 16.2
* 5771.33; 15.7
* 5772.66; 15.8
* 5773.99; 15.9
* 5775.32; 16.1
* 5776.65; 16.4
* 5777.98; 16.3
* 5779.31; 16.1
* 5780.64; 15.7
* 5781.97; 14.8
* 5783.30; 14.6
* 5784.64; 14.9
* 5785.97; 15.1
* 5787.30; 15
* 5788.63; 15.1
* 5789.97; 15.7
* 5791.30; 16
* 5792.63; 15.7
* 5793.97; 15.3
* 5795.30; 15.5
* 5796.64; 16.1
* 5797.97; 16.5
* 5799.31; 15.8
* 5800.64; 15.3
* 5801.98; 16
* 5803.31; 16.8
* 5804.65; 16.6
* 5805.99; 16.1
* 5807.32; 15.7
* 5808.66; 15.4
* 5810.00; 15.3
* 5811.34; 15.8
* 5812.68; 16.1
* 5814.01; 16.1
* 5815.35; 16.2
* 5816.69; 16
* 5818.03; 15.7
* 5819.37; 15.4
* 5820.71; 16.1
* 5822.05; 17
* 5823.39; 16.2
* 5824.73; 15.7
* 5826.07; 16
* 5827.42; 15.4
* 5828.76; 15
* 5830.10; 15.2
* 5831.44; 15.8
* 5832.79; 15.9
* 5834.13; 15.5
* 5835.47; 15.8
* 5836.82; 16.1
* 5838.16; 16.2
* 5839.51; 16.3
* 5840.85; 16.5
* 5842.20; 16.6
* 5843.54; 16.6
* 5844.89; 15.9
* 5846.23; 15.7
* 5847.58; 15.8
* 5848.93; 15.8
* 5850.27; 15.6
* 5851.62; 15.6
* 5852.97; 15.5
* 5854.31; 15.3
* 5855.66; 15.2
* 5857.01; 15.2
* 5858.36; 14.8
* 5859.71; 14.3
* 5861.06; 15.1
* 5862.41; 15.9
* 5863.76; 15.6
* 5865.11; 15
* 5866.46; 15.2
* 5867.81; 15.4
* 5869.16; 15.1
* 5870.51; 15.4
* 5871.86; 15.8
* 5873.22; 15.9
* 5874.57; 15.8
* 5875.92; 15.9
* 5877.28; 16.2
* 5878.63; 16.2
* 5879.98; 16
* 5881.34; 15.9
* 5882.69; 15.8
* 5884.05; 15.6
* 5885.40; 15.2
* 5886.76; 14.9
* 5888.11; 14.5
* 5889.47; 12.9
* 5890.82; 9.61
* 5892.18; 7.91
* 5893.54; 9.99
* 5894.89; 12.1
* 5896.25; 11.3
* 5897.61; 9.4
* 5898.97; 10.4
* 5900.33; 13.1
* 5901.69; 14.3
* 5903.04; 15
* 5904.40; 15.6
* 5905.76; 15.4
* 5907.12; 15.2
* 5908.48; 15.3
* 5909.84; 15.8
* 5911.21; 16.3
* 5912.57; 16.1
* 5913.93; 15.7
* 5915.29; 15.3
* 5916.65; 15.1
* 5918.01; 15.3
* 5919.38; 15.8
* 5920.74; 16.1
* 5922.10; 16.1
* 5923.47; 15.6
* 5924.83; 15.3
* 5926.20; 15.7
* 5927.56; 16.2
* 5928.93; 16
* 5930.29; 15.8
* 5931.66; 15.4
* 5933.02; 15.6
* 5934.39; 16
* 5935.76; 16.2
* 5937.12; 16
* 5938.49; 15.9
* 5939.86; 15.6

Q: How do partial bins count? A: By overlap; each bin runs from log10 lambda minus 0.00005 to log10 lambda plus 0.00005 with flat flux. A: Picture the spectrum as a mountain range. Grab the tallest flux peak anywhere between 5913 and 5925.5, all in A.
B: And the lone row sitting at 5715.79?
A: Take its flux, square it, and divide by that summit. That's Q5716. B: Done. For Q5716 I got 14.7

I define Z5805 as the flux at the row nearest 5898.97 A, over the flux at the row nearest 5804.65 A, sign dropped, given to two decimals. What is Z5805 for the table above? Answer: 0.63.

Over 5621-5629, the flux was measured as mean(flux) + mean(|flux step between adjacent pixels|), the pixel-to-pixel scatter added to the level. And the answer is 16.0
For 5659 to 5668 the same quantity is 15.4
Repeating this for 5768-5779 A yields 16.3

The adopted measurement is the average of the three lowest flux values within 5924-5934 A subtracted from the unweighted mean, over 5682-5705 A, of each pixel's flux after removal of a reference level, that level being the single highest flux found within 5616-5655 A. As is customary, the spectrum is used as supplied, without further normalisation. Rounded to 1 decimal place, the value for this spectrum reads -16.5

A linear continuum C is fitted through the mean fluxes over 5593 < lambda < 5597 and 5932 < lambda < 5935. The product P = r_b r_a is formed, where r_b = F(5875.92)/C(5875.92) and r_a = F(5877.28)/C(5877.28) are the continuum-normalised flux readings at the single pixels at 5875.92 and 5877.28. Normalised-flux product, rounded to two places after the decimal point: 1.05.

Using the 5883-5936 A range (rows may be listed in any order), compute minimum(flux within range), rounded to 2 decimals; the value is 7.91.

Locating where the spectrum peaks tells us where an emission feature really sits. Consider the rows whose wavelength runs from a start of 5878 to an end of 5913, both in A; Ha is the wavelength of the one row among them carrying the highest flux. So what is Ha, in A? 5911.21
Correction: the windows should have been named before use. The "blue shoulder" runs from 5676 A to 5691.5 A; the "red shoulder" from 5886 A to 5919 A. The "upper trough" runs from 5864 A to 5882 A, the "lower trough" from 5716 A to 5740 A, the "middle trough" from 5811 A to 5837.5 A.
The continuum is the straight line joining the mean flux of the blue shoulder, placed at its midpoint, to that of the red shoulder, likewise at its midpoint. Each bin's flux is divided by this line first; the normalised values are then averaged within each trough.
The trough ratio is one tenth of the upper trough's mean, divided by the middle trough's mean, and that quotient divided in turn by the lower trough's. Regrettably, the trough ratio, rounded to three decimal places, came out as 0.095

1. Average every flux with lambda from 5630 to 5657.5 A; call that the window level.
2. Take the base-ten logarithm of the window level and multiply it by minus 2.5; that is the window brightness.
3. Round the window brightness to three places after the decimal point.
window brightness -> -2.994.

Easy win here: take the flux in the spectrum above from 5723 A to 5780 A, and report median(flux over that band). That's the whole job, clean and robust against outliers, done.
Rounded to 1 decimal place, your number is 15.9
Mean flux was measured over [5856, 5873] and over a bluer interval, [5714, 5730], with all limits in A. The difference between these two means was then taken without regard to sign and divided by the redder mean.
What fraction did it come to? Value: 0.05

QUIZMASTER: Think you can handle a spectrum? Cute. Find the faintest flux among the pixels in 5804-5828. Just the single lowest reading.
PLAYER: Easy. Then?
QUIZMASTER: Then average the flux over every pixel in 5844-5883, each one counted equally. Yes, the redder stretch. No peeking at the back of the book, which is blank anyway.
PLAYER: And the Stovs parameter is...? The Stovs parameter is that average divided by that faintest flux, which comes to 1.02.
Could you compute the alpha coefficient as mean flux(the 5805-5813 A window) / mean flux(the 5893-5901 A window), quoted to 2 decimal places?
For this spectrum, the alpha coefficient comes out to 1.42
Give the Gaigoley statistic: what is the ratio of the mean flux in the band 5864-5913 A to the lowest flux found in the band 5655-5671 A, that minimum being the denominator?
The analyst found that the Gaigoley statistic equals 1.01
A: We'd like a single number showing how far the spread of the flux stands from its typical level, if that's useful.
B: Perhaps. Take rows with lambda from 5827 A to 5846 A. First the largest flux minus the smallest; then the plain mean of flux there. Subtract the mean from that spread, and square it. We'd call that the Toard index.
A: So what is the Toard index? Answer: 205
